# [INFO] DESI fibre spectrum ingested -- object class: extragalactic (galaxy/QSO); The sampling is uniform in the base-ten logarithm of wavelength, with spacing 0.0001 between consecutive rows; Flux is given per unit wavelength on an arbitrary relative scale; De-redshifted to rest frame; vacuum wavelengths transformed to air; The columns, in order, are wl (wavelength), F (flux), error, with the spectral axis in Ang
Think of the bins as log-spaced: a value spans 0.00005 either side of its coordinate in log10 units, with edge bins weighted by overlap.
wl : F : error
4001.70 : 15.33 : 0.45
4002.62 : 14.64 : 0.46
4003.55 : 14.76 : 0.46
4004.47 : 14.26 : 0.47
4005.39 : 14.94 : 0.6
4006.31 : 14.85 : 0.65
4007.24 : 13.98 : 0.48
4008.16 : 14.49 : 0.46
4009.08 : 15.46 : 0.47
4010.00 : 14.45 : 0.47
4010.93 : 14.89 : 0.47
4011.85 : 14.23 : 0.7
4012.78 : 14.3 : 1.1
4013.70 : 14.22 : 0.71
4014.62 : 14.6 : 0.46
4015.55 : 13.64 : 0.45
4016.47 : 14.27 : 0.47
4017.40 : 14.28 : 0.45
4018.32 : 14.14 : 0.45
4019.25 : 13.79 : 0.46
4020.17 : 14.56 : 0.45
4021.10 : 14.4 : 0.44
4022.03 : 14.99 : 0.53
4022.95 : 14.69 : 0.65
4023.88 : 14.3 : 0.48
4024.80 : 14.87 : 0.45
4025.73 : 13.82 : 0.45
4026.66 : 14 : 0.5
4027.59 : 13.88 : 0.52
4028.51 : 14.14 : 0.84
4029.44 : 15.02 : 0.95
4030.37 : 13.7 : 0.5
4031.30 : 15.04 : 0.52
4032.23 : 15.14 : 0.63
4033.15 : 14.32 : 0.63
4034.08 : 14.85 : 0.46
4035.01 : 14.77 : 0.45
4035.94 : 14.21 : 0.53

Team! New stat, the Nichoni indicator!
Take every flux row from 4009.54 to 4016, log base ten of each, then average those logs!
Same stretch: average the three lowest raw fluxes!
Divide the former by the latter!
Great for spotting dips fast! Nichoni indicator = 0.0824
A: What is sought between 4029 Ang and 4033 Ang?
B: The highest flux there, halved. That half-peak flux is 7.57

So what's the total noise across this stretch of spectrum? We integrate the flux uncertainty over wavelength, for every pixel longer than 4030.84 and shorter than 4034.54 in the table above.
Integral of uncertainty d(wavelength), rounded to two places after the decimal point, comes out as 2.08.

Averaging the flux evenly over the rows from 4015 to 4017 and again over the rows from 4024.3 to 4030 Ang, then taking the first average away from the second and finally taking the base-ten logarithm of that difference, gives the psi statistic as -0.48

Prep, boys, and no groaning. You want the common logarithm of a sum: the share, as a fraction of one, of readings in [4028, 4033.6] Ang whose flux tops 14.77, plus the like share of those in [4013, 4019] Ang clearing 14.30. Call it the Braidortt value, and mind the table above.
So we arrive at -0.18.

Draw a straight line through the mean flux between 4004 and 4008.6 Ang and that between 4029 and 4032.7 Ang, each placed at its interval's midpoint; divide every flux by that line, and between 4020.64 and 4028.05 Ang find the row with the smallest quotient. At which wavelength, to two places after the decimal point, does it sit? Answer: 4025.73 Ang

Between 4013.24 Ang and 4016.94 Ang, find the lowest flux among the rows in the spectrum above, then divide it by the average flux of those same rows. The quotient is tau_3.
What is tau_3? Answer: 0.962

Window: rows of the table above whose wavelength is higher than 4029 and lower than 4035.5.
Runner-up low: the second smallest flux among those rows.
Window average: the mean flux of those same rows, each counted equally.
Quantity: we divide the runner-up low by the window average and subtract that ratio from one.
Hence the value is 0.025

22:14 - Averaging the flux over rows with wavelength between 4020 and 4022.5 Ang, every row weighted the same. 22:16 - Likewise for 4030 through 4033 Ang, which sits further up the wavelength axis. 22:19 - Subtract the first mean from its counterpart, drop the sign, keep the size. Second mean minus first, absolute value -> 0.0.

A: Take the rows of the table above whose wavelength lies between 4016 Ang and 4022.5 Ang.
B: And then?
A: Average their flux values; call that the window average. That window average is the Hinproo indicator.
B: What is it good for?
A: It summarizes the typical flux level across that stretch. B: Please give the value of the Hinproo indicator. 14.35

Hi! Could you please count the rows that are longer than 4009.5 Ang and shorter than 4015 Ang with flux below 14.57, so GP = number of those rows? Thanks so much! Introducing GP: 4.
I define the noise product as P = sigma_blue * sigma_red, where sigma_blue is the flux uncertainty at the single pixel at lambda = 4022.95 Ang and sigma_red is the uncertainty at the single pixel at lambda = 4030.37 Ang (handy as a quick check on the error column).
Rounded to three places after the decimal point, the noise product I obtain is 0.325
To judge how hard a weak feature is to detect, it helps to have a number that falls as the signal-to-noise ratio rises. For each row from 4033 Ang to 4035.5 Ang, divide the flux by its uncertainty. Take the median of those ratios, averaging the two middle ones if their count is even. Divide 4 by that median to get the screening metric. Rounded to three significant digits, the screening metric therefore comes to 0.124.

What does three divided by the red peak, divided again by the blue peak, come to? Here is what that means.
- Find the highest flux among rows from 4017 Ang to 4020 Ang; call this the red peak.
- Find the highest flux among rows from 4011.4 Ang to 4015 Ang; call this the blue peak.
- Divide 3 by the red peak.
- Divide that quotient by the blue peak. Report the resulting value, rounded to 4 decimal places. 0.0144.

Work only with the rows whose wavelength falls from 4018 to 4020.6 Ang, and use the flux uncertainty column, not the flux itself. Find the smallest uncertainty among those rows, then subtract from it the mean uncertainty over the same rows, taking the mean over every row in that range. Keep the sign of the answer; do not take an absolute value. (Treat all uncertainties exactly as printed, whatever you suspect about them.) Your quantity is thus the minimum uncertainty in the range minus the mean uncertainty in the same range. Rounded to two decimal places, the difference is 0.00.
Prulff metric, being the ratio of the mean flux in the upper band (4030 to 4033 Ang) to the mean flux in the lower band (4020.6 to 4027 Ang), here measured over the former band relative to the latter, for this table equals 1.01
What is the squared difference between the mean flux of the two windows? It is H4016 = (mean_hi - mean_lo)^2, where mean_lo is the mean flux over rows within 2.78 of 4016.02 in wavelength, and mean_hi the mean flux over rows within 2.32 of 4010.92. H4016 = 0.22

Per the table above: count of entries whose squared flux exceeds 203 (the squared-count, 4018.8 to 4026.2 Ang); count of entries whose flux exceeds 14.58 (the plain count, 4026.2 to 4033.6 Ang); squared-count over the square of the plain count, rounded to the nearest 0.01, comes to 0.67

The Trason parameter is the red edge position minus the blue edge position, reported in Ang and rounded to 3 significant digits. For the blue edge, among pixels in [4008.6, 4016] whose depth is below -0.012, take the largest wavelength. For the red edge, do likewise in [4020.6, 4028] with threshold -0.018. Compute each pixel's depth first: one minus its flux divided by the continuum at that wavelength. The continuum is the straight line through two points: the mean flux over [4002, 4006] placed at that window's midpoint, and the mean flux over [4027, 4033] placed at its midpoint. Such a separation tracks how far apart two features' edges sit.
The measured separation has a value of 13.9 Ang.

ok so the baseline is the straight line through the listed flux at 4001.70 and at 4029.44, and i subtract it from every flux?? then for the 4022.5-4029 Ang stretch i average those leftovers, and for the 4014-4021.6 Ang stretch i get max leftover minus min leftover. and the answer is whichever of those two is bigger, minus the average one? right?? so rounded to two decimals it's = 1.79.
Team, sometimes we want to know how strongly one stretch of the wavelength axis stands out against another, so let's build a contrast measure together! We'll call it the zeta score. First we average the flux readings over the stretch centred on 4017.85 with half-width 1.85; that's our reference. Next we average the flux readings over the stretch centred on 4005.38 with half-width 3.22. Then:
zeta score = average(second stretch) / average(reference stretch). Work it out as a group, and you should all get 1.03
